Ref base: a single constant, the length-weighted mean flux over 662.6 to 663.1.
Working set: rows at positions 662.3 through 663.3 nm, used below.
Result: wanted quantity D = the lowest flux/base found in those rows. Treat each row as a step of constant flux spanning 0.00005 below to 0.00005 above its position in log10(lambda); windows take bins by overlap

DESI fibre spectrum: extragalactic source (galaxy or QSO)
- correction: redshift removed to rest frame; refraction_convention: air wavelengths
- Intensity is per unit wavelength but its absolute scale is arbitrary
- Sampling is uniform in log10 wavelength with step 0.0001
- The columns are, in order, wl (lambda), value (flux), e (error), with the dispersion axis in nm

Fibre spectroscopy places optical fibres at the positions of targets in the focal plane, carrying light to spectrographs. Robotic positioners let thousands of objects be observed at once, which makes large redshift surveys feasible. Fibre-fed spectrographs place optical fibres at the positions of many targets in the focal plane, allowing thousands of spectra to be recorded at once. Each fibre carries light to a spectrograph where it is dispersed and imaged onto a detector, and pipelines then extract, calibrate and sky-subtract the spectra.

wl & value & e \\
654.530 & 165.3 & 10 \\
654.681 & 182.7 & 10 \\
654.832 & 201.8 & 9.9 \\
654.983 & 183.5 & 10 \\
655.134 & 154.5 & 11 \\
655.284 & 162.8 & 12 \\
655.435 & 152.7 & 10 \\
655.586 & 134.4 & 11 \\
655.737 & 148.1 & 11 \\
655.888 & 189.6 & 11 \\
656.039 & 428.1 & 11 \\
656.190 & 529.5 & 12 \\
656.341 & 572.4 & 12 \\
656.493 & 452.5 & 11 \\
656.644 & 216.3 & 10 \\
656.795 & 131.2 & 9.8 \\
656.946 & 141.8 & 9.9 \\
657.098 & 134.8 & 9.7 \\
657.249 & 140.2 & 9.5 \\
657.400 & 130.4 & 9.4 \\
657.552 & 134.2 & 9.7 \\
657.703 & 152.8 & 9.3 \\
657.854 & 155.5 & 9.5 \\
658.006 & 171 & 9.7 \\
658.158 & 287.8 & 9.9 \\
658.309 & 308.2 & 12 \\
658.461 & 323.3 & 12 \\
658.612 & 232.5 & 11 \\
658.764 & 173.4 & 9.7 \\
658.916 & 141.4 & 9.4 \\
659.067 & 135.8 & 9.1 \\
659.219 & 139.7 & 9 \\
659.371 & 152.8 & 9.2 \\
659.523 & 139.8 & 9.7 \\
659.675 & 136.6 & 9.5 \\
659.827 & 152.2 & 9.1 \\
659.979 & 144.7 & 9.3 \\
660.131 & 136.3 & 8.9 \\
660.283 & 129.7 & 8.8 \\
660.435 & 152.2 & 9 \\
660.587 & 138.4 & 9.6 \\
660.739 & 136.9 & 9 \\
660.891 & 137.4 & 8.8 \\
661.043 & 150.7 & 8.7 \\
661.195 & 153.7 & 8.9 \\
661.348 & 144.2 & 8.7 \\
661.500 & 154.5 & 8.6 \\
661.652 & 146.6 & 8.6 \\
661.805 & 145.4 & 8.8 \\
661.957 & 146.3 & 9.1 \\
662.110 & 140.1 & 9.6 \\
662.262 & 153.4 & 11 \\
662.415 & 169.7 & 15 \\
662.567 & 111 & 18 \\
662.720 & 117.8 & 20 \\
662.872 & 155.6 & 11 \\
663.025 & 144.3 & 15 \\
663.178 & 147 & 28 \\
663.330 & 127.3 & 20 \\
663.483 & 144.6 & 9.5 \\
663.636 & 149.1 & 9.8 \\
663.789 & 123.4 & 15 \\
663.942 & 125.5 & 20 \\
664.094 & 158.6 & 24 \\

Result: 0.81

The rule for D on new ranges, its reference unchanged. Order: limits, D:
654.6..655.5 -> 1.12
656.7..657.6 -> 0.95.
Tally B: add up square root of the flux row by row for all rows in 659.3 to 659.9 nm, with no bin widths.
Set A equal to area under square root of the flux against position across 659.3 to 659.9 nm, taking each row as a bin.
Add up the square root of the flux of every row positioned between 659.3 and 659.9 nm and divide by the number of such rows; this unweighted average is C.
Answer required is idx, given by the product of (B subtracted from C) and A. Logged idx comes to -261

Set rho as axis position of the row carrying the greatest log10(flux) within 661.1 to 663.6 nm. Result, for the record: 662.415 nm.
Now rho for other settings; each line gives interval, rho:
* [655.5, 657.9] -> 656.341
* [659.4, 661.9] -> 661.500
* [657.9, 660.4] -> 658.461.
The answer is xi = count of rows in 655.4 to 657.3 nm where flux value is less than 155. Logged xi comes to 7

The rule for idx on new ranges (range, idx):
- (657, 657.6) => -243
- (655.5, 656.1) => -376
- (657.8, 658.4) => -410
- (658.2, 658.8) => -467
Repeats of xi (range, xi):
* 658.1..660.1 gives 8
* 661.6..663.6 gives 11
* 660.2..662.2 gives 13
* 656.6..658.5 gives 7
